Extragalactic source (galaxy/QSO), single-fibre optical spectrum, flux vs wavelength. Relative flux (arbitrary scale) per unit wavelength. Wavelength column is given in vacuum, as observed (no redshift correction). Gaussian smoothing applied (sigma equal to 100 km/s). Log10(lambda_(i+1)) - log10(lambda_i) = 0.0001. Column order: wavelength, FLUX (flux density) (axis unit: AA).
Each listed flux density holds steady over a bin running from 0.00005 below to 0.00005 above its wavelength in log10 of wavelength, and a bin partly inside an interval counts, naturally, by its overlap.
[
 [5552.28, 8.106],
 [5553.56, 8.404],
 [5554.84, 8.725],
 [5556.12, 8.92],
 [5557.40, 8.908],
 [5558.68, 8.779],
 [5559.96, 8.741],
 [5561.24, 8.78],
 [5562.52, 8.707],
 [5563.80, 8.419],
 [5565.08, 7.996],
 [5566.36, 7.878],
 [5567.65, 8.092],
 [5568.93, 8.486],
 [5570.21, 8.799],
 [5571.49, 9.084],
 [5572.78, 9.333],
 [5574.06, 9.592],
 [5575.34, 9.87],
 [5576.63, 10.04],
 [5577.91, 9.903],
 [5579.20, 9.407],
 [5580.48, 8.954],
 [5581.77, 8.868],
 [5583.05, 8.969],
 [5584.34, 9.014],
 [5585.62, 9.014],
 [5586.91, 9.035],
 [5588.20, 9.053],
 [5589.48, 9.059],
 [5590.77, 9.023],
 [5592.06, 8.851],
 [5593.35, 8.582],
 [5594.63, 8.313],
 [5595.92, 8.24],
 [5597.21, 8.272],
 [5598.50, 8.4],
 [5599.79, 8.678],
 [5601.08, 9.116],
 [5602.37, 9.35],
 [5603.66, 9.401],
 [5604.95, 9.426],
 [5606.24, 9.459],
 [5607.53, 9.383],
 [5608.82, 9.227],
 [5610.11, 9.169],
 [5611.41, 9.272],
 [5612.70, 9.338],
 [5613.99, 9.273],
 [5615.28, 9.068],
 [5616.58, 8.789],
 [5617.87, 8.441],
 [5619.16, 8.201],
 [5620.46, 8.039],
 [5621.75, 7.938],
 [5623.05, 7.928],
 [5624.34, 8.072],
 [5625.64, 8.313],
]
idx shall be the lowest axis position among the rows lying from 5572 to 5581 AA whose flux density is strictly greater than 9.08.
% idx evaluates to 5572.78 AA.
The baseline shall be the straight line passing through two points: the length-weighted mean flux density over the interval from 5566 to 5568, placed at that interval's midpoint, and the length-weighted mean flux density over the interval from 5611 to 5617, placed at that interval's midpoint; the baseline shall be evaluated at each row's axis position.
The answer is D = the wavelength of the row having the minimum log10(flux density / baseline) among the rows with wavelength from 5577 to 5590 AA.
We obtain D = 5589.48 AA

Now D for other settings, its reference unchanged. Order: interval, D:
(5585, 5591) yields 5590.77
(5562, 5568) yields 5566.36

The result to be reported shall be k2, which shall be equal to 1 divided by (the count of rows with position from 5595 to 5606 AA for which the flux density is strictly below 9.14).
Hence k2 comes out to 0.200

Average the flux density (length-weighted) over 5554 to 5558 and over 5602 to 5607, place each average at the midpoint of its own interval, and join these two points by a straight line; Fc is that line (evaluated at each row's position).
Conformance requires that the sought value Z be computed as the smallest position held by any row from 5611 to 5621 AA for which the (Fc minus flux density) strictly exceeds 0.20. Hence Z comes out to 5611.41 AA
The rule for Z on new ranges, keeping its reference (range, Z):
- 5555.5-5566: 5563.80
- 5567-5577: 5567.65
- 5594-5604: 5594.63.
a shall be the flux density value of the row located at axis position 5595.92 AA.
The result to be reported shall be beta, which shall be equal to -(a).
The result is -8.2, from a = 8.24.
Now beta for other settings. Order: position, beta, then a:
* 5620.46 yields -8.0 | 8.039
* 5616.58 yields -8.8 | 8.789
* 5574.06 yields -9.6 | 9.592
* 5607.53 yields -9.4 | 9.383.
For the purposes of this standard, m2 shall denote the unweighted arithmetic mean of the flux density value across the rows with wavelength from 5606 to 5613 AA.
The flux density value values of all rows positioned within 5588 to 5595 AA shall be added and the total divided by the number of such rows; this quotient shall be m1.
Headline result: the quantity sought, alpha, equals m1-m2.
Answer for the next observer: -0.5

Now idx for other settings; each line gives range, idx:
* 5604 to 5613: 5604.95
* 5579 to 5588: 5579.20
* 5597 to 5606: 5601.08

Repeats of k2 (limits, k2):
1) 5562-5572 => 0.125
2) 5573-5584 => 0.333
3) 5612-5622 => 0.167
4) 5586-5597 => 0.125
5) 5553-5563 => 0.125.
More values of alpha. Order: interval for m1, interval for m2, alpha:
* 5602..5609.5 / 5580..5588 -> 0.4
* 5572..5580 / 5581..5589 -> 0.7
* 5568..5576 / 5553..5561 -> 0.4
